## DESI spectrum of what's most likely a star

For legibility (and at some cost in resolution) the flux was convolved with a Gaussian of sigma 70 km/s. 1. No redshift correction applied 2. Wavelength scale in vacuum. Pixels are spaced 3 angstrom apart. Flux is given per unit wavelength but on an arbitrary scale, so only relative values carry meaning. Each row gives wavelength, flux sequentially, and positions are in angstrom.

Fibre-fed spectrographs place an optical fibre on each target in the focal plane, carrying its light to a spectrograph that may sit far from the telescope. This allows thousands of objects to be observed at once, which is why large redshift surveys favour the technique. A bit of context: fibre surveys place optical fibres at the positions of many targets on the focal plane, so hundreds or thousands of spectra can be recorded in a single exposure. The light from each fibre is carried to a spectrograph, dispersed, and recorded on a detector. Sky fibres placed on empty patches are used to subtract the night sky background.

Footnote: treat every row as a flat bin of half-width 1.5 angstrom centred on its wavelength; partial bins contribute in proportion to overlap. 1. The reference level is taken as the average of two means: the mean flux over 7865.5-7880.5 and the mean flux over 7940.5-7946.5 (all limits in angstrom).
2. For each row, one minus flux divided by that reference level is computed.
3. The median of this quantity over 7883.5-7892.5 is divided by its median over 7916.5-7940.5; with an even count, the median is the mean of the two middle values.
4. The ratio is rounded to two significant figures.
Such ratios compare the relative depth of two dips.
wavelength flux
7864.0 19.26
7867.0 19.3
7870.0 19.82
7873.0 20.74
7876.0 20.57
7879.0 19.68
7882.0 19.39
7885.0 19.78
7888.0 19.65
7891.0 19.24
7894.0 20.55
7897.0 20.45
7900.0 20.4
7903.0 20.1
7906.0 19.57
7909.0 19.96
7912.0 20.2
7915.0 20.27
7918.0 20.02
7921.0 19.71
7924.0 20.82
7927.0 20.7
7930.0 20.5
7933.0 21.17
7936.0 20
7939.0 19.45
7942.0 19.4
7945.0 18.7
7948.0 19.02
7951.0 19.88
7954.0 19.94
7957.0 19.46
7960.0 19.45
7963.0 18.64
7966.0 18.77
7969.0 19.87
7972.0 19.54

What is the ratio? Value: 0.16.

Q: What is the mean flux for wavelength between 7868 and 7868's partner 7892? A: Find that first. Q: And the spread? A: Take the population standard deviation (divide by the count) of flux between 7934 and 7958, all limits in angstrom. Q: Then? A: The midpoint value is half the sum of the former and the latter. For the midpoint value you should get 10.14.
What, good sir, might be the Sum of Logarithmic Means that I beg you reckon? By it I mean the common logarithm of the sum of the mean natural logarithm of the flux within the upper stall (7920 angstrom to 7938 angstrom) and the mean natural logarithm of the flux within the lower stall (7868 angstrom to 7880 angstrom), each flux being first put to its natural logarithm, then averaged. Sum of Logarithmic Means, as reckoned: 0.7799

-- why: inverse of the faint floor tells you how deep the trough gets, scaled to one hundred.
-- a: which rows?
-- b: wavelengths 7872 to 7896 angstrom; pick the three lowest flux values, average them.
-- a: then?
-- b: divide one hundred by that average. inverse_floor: 5.15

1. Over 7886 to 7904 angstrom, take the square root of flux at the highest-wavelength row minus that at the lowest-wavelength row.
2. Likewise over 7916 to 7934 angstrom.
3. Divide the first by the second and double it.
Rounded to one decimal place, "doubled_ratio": 0.8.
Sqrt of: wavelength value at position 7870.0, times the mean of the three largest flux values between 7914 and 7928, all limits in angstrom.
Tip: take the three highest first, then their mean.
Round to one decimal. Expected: 20.2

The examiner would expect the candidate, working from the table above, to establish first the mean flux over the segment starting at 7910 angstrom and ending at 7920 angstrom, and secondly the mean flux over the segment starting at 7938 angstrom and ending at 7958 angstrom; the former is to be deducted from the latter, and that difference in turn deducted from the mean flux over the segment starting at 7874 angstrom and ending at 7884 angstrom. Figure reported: 20.6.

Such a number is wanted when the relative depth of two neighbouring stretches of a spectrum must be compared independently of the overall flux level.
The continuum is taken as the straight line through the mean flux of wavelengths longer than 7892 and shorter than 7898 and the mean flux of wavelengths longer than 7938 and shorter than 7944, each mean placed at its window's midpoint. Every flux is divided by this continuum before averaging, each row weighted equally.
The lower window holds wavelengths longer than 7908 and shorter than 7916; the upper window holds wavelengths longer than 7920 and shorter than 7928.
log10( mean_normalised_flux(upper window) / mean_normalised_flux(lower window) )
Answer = 0.012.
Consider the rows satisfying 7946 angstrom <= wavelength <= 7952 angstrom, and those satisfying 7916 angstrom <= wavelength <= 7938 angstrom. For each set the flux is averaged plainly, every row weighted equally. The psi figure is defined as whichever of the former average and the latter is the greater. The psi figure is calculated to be 20.4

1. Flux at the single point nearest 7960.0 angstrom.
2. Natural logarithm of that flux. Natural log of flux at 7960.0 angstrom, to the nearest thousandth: 2.968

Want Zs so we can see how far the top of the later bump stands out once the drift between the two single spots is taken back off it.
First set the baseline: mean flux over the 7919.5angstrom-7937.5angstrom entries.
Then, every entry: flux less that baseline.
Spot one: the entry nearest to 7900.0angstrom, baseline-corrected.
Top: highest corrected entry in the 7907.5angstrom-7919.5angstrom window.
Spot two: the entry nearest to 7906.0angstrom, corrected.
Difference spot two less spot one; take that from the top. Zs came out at 0.6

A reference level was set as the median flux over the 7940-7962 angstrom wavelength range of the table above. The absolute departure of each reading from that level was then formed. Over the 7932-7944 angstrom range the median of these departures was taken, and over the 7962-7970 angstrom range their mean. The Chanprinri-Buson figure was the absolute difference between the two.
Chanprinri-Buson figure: 0.34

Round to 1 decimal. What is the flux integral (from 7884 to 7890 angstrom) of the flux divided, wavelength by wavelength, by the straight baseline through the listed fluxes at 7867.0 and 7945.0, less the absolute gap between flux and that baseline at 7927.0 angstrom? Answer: 4.3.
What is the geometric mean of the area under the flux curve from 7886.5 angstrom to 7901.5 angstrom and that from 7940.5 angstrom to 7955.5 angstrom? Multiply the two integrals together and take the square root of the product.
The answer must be 296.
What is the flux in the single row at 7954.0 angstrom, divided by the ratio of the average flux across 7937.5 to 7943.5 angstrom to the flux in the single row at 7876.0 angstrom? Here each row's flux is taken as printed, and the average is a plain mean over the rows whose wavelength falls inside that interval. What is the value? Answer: 21.1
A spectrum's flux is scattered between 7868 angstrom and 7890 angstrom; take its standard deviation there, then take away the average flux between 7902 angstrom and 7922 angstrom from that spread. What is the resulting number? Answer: -19.5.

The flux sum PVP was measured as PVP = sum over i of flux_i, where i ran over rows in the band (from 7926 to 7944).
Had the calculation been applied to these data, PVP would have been 121.2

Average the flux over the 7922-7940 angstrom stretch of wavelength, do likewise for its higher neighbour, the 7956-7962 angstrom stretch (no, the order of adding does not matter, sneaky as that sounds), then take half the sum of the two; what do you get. 19.9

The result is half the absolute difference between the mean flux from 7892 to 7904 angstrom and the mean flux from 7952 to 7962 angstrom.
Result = 0.38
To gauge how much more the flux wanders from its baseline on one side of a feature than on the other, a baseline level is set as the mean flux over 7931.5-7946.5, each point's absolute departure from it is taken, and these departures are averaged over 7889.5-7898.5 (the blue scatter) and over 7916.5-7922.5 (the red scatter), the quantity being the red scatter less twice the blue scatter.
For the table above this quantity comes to -1.2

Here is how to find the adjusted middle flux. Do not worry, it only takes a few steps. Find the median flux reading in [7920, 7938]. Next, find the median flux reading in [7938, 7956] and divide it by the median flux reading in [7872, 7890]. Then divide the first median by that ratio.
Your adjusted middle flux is 20.9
